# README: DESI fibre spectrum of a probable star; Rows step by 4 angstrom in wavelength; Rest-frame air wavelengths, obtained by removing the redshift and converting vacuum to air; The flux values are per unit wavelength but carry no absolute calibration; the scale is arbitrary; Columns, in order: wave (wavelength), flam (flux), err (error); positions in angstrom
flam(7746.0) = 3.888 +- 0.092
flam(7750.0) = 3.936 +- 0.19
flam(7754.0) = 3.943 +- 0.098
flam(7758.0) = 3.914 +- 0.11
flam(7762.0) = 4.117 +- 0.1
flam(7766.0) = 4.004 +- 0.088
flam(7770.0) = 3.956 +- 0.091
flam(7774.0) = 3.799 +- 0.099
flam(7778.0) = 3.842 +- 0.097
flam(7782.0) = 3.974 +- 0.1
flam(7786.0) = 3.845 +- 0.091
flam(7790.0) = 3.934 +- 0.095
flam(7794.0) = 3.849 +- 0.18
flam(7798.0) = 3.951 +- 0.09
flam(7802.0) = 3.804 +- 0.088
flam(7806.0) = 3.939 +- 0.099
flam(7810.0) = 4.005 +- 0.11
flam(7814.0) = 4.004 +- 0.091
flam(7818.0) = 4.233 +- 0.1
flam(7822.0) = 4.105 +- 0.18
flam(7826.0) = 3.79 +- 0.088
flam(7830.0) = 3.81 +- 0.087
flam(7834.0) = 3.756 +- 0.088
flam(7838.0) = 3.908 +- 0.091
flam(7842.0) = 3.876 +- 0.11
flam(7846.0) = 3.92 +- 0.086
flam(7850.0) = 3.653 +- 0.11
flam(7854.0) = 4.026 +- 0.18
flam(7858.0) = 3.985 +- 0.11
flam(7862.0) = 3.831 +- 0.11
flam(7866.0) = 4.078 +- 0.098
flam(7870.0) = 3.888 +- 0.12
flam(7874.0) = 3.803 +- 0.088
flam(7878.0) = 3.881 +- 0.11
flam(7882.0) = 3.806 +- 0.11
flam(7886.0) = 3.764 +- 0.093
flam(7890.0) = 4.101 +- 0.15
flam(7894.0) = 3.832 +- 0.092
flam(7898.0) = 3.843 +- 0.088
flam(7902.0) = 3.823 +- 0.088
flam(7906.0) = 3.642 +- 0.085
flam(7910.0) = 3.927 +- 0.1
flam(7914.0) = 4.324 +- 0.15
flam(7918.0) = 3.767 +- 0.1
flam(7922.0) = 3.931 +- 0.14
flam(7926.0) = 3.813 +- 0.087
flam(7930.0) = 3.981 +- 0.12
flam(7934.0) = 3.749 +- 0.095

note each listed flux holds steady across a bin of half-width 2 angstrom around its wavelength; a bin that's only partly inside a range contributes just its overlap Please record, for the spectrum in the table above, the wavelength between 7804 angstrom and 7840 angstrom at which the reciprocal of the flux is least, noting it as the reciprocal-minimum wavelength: 7818.0 angstrom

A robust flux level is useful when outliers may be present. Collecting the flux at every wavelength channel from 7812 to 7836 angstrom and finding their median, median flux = 3.91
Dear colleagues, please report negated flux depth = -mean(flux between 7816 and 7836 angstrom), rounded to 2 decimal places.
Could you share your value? -3.94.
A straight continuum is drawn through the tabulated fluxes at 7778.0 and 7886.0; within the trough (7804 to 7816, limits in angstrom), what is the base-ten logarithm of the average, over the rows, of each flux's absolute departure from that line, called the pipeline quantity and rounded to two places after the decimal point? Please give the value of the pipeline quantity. -0.79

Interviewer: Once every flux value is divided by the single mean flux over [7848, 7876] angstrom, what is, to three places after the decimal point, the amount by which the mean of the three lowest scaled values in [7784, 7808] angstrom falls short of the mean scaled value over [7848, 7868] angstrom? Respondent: 0.021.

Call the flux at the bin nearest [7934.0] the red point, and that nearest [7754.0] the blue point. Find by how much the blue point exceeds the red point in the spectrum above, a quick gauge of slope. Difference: 0.19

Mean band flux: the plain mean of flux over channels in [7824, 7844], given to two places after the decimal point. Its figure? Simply 3.83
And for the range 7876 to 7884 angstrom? 3.84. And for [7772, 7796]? 3.87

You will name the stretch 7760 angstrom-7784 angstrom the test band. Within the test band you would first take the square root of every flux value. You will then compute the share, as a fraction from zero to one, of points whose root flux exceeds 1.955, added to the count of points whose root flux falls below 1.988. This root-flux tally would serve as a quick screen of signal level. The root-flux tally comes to 2.8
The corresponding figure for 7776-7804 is 6.9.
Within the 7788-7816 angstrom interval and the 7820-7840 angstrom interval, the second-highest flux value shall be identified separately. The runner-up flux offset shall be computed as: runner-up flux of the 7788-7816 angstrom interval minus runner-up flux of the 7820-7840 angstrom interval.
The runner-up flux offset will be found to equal 0.10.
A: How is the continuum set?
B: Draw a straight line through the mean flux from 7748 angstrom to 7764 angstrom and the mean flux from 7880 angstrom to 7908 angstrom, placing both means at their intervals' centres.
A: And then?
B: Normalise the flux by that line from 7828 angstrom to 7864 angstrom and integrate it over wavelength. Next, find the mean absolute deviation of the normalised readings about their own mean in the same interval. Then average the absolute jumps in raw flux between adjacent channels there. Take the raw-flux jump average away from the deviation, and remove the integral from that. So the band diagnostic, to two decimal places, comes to -35.94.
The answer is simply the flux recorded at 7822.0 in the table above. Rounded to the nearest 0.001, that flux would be 4.105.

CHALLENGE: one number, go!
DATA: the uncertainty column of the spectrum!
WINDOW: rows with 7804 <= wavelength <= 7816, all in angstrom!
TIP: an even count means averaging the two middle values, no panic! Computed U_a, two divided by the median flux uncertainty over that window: 20.2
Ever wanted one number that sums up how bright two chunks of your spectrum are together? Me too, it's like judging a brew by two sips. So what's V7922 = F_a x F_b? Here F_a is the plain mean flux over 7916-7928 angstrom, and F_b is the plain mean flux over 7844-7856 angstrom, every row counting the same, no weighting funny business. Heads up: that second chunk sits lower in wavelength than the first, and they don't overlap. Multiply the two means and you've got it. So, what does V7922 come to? 14.8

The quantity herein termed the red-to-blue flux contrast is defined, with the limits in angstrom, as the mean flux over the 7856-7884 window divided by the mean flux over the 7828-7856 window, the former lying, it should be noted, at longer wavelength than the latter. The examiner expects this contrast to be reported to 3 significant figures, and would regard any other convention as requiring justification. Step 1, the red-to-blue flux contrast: 1.01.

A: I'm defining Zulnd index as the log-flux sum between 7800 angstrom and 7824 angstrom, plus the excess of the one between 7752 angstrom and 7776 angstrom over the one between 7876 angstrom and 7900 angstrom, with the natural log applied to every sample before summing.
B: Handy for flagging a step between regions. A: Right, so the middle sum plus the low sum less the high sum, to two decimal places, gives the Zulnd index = 8.47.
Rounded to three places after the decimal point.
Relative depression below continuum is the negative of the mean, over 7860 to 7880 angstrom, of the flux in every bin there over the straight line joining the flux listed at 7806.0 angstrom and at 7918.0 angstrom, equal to -1.014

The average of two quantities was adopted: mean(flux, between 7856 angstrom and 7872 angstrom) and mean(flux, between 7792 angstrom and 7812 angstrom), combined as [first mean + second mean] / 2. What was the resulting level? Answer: 3.928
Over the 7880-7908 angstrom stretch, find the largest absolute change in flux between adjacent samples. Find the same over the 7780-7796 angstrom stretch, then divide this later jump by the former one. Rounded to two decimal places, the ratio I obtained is 0.38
